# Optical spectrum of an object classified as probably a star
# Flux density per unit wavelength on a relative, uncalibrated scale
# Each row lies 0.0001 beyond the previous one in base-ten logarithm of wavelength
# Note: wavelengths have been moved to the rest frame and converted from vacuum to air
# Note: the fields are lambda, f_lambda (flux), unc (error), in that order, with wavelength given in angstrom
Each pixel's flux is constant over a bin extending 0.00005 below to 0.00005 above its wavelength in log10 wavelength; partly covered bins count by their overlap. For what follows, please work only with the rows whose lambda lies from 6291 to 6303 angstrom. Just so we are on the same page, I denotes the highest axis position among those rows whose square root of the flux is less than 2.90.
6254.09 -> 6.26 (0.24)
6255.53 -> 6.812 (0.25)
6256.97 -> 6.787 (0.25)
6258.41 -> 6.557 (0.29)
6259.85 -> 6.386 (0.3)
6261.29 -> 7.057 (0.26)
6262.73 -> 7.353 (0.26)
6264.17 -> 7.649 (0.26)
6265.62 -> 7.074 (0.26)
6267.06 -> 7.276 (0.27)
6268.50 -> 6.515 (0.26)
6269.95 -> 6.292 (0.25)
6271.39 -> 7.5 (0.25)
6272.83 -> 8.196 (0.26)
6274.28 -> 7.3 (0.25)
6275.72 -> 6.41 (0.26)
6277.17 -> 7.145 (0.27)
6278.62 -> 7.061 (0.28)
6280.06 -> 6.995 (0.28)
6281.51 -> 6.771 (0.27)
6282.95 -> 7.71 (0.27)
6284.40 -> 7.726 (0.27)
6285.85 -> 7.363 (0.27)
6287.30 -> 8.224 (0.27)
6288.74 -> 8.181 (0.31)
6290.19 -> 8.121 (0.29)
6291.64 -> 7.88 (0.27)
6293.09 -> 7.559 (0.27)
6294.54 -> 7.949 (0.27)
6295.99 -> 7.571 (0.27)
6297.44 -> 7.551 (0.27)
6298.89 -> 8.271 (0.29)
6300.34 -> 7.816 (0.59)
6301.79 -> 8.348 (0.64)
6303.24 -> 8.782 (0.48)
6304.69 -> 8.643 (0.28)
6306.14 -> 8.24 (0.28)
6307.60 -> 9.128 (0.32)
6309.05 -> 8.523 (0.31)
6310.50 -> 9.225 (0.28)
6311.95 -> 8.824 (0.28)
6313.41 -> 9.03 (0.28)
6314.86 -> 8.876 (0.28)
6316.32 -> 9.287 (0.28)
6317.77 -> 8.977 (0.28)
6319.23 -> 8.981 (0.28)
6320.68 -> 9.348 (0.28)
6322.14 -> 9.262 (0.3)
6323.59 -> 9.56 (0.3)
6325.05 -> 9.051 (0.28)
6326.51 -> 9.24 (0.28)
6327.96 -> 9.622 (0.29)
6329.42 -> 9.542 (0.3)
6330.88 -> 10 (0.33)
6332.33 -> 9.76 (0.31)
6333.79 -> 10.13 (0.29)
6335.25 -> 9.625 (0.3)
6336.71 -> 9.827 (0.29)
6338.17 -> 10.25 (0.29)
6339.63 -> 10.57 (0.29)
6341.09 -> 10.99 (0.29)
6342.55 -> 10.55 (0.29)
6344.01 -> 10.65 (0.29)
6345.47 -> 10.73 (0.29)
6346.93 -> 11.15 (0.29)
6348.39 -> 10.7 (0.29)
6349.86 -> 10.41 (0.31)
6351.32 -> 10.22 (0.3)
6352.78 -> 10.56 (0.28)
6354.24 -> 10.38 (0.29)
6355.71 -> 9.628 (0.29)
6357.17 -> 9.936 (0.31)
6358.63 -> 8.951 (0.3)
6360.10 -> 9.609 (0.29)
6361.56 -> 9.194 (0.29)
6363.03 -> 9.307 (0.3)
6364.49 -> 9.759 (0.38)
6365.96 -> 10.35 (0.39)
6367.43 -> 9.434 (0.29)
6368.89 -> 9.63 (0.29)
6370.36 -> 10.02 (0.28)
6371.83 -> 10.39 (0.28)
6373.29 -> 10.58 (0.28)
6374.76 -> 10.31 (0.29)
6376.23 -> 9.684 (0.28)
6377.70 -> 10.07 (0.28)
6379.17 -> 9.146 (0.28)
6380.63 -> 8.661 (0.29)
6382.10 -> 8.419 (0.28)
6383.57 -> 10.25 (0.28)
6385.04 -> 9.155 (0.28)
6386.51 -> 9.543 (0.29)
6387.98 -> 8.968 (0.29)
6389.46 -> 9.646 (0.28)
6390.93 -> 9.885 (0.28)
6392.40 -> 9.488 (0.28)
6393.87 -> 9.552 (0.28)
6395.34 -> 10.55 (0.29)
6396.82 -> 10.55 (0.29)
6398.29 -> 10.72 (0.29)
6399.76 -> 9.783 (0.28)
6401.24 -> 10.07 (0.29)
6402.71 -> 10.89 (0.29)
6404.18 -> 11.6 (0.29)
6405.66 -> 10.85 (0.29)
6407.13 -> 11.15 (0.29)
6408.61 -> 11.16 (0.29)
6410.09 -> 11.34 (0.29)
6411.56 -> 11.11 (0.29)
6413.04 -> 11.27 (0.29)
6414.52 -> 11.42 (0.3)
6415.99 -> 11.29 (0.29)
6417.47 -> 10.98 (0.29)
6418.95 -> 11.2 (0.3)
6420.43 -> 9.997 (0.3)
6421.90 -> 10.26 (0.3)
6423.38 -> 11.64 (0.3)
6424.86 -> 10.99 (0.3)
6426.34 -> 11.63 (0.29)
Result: 6301.79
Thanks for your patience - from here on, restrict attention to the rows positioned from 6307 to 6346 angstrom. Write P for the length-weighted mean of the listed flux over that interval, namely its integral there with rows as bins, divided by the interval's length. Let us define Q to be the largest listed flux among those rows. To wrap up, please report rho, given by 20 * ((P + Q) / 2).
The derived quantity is 206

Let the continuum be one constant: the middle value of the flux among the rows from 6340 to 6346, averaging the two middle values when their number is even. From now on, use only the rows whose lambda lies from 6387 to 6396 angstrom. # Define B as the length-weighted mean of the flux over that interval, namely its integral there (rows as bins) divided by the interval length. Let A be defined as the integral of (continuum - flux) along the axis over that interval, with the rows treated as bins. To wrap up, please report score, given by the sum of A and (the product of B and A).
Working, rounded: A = 9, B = 9.7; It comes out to 98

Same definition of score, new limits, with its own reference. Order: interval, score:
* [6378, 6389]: 166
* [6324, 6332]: 99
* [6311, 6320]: 152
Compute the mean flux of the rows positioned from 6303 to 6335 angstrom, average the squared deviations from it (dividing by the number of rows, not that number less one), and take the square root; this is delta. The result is 0.45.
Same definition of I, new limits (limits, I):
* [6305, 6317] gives 6306.14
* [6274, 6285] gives 6284.40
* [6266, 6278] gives 6277.17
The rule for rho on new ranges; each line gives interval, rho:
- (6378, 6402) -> 204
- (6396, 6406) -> 222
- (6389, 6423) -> 223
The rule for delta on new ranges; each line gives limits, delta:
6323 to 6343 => 0.52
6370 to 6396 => 0.62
